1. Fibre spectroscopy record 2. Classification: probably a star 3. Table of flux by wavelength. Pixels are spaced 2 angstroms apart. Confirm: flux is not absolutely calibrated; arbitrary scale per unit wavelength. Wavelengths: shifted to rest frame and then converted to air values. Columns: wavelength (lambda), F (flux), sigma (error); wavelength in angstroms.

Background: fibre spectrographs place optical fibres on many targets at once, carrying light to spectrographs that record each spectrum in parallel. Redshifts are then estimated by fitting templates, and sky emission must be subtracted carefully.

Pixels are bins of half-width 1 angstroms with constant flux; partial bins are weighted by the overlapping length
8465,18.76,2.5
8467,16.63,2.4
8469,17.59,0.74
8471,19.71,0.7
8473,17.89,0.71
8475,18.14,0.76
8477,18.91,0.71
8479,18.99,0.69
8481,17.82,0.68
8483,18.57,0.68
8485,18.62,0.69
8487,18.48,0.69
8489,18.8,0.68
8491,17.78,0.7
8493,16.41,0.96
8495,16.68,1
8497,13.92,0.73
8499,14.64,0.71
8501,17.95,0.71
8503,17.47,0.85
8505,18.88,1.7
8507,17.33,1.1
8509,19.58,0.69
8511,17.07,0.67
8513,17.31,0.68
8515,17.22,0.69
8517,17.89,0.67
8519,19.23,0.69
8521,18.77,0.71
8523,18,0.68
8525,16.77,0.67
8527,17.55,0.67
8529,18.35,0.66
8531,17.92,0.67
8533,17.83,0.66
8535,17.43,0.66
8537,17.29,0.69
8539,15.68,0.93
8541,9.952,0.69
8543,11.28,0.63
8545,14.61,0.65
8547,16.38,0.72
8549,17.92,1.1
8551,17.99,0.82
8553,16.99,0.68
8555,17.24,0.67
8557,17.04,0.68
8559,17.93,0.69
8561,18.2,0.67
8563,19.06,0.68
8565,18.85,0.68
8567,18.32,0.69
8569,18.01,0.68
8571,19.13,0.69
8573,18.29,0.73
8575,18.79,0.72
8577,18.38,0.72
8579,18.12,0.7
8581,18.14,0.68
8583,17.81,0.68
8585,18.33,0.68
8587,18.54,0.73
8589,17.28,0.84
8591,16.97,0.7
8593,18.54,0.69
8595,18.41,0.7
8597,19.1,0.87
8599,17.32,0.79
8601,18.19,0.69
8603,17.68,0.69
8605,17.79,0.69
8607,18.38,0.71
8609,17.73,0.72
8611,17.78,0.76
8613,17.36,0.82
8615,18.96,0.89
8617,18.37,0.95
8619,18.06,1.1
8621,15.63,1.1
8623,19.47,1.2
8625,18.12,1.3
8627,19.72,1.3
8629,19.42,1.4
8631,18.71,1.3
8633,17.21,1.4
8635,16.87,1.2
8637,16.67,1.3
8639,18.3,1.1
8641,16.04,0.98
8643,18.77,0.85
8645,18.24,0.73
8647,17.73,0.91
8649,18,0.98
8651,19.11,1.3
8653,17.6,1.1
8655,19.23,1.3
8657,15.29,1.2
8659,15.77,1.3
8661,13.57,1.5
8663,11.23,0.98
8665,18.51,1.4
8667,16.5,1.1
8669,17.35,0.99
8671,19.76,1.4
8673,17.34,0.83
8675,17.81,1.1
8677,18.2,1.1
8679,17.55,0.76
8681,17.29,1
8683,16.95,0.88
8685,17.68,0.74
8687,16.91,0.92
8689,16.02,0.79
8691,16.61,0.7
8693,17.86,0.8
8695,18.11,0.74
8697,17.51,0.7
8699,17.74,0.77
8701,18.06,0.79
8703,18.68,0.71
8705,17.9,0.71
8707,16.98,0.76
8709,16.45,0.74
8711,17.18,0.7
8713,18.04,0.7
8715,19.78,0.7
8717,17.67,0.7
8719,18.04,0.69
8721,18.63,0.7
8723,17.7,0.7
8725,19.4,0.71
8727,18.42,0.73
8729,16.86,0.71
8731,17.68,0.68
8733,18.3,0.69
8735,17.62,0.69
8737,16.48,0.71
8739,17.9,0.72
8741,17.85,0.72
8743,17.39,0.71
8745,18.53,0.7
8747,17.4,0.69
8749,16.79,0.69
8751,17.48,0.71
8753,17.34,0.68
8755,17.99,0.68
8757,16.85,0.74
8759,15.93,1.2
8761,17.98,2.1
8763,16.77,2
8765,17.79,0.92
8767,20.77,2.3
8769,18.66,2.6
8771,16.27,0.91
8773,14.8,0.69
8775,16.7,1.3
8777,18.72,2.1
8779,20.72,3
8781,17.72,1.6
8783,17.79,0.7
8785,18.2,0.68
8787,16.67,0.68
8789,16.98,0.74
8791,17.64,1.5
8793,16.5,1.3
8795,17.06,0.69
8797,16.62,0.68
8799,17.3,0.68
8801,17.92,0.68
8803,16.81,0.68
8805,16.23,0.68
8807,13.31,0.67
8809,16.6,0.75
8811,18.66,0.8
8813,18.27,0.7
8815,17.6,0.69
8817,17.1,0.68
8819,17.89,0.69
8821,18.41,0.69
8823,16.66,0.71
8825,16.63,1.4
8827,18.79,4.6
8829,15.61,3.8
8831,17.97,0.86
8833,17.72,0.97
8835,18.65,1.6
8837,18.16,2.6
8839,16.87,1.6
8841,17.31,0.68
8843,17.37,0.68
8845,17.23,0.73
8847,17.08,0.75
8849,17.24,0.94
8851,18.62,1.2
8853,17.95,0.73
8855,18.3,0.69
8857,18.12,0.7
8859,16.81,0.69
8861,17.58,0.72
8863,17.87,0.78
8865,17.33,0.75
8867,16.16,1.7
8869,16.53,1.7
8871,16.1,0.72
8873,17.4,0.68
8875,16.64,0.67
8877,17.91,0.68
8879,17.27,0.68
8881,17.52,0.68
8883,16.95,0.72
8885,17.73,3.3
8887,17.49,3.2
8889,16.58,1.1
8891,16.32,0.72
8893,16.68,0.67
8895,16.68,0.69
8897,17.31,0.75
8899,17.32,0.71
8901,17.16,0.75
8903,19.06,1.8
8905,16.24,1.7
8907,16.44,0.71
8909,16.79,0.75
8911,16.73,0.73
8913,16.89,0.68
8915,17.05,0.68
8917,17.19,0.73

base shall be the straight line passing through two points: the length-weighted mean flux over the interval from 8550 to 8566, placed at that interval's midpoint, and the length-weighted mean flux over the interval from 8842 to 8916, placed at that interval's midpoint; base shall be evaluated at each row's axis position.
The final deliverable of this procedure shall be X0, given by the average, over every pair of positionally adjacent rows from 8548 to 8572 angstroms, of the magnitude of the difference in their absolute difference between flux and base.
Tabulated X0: 0.50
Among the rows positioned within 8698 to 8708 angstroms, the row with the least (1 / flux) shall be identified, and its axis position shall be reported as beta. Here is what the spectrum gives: 8703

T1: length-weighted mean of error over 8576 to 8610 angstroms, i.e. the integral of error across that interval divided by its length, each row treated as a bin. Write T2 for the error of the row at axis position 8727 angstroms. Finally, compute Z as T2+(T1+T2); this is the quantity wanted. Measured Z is 2.18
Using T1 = 0.72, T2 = 0.73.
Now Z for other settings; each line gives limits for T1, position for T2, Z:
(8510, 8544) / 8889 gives 2.89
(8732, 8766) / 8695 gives 2.38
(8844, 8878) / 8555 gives 2.21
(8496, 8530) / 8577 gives 2.22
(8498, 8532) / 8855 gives 2.16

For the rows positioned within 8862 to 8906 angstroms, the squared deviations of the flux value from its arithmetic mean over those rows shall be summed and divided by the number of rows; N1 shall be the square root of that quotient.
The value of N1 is 0.69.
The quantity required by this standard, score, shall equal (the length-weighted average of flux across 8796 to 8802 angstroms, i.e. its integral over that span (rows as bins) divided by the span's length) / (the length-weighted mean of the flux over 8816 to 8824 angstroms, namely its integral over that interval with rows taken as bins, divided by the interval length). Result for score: 0.99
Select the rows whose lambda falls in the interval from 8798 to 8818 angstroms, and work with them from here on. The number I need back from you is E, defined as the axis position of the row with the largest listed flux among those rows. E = 8811 angstroms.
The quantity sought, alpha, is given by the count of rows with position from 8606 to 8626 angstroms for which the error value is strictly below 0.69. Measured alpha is 0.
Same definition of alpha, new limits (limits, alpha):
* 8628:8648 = 0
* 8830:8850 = 2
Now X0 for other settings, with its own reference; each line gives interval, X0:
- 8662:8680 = 1.42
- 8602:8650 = 0.61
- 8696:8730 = 0.75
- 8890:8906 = 0.54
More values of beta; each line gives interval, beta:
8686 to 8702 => 8695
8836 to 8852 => 8851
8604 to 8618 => 8615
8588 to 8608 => 8597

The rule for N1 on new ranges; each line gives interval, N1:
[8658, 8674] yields 2.56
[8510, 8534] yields 0.68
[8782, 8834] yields 1.11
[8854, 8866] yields 0.50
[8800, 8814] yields 1.67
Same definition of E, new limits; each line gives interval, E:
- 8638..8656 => 8655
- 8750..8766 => 8755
